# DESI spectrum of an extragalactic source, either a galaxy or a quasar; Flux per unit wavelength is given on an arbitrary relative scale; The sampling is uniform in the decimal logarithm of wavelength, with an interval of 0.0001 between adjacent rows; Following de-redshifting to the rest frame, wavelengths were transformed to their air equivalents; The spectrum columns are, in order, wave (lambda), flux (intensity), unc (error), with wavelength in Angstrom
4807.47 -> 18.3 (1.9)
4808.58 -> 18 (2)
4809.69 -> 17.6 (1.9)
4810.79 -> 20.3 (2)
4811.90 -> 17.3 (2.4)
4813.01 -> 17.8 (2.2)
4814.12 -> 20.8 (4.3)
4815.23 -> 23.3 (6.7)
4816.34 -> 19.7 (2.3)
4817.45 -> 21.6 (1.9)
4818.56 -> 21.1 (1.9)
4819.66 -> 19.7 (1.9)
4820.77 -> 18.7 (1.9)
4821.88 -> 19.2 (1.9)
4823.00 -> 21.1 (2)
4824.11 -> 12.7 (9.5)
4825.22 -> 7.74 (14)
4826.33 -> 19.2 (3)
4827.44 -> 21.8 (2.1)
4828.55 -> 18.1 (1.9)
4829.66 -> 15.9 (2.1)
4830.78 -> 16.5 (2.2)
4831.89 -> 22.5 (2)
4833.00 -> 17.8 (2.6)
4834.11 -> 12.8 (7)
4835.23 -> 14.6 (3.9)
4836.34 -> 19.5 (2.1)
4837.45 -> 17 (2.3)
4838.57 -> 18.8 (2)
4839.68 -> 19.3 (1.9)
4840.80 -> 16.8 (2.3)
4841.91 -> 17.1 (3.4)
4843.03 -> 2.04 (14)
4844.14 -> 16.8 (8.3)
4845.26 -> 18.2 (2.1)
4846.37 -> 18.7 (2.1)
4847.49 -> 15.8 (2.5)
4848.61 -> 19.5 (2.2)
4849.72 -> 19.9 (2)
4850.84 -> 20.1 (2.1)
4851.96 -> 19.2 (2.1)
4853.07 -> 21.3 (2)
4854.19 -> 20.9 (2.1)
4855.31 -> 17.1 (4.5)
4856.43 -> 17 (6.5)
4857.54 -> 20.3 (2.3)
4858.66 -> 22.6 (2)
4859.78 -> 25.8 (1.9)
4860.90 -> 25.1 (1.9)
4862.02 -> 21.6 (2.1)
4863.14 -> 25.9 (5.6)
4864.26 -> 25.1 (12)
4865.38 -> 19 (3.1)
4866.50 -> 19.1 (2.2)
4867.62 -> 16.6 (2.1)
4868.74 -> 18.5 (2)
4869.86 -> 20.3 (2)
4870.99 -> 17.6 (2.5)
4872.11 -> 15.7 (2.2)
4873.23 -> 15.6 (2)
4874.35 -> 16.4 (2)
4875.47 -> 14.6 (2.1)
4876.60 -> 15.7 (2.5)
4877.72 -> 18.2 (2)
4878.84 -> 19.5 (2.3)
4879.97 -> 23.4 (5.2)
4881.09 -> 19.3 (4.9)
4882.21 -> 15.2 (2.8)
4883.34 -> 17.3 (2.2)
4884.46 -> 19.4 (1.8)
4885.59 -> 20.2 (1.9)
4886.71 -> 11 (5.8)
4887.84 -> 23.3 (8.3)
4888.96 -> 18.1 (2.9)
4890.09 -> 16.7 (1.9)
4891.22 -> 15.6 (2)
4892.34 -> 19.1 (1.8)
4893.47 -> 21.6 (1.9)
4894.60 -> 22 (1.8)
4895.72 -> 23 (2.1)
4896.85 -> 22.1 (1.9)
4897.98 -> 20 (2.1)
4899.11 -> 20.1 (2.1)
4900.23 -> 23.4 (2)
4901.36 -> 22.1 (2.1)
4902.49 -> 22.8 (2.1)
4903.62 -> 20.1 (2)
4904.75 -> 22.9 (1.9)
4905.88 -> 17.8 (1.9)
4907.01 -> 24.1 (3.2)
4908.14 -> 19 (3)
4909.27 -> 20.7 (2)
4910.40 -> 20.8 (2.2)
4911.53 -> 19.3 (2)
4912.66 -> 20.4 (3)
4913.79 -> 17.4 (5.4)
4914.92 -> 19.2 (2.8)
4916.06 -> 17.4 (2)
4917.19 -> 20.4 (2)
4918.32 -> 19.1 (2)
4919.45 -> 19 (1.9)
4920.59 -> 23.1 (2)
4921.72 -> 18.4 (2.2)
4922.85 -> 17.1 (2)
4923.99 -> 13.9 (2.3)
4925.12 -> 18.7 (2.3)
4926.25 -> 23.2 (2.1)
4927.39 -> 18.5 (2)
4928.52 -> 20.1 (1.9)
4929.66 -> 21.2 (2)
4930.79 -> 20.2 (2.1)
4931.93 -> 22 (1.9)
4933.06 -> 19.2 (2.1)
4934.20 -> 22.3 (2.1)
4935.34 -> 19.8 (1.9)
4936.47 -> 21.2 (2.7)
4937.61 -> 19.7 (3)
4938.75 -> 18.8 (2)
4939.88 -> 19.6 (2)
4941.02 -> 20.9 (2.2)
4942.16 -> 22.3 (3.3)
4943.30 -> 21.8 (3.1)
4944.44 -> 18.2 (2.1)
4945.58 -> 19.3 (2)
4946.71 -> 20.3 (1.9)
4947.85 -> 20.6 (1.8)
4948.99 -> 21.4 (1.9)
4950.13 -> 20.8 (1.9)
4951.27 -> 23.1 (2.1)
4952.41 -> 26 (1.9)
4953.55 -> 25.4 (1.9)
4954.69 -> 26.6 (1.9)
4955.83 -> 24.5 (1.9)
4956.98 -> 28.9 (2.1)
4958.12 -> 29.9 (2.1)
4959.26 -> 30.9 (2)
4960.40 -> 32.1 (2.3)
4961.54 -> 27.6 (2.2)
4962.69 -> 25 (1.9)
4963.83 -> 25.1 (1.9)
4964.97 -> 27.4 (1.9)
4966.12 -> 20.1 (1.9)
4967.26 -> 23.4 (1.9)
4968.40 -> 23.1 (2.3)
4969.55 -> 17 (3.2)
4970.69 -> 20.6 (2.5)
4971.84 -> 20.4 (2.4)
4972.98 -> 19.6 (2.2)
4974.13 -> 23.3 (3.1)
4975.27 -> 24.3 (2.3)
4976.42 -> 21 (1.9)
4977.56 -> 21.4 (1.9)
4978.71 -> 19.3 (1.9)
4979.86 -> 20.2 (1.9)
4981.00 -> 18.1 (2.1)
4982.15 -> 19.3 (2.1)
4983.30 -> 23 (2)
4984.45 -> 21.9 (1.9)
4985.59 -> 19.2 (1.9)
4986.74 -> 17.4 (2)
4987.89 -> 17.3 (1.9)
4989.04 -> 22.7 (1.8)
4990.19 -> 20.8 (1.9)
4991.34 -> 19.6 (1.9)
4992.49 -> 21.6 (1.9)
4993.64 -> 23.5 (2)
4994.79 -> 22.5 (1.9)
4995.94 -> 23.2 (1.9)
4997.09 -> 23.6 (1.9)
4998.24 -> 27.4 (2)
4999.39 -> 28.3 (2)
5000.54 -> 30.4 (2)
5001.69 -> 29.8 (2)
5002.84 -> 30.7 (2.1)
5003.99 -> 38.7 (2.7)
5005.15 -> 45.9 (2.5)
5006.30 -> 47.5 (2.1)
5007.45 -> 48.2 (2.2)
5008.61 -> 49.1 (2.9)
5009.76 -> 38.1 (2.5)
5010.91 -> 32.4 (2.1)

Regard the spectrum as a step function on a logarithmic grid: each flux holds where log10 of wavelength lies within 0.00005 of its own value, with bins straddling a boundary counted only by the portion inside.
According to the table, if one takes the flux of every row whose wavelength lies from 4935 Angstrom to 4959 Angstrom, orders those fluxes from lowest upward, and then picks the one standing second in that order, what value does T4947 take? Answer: 18.8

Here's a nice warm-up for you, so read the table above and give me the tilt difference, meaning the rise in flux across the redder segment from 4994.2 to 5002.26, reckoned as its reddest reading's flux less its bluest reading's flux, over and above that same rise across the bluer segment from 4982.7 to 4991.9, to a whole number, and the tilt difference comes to 11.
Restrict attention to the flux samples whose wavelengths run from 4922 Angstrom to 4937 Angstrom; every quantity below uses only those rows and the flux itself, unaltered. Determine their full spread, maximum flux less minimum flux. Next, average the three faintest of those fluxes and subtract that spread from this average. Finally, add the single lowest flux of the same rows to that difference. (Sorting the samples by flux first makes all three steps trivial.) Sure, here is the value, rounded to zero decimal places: 21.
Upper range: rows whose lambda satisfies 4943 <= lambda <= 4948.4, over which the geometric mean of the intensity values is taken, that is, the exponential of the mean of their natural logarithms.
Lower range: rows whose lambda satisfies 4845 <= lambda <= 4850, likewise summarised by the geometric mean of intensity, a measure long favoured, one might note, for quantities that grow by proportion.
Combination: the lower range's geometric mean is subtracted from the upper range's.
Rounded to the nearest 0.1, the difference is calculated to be 1.6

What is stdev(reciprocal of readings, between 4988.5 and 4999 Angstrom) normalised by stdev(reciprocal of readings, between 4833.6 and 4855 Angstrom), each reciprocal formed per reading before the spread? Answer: 0.0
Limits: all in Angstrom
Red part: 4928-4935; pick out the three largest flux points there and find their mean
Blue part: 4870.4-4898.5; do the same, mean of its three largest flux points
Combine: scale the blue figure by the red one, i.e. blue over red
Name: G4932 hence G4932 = 1.06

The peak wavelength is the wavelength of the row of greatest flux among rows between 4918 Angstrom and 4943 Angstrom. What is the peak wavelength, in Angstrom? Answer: 4926.25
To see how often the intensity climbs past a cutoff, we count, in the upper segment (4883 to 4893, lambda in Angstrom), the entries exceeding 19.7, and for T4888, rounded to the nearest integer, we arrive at 2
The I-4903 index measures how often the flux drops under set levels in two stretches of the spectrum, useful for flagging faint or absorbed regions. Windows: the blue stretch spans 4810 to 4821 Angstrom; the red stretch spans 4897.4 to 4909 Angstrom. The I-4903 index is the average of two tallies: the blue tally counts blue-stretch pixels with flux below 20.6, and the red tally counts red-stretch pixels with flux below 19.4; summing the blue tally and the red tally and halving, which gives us 4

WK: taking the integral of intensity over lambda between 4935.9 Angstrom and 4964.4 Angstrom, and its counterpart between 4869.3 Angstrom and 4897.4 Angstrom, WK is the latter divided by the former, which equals 0.77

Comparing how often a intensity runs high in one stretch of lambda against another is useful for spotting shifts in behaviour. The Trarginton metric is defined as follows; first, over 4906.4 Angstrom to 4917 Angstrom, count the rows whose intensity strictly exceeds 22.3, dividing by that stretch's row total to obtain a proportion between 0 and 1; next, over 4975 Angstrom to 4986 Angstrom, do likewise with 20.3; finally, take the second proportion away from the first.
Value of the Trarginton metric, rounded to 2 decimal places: -0.39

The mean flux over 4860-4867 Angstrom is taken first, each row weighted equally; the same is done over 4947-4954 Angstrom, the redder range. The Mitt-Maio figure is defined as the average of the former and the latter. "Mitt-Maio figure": 22.8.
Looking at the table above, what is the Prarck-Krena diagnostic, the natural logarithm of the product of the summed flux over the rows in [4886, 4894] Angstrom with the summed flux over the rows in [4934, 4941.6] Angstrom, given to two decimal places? 9.79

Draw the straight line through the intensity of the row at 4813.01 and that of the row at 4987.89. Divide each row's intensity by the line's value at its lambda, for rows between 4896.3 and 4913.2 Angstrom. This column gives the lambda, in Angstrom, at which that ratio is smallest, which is 4905.88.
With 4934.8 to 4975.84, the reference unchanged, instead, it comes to 4969.55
